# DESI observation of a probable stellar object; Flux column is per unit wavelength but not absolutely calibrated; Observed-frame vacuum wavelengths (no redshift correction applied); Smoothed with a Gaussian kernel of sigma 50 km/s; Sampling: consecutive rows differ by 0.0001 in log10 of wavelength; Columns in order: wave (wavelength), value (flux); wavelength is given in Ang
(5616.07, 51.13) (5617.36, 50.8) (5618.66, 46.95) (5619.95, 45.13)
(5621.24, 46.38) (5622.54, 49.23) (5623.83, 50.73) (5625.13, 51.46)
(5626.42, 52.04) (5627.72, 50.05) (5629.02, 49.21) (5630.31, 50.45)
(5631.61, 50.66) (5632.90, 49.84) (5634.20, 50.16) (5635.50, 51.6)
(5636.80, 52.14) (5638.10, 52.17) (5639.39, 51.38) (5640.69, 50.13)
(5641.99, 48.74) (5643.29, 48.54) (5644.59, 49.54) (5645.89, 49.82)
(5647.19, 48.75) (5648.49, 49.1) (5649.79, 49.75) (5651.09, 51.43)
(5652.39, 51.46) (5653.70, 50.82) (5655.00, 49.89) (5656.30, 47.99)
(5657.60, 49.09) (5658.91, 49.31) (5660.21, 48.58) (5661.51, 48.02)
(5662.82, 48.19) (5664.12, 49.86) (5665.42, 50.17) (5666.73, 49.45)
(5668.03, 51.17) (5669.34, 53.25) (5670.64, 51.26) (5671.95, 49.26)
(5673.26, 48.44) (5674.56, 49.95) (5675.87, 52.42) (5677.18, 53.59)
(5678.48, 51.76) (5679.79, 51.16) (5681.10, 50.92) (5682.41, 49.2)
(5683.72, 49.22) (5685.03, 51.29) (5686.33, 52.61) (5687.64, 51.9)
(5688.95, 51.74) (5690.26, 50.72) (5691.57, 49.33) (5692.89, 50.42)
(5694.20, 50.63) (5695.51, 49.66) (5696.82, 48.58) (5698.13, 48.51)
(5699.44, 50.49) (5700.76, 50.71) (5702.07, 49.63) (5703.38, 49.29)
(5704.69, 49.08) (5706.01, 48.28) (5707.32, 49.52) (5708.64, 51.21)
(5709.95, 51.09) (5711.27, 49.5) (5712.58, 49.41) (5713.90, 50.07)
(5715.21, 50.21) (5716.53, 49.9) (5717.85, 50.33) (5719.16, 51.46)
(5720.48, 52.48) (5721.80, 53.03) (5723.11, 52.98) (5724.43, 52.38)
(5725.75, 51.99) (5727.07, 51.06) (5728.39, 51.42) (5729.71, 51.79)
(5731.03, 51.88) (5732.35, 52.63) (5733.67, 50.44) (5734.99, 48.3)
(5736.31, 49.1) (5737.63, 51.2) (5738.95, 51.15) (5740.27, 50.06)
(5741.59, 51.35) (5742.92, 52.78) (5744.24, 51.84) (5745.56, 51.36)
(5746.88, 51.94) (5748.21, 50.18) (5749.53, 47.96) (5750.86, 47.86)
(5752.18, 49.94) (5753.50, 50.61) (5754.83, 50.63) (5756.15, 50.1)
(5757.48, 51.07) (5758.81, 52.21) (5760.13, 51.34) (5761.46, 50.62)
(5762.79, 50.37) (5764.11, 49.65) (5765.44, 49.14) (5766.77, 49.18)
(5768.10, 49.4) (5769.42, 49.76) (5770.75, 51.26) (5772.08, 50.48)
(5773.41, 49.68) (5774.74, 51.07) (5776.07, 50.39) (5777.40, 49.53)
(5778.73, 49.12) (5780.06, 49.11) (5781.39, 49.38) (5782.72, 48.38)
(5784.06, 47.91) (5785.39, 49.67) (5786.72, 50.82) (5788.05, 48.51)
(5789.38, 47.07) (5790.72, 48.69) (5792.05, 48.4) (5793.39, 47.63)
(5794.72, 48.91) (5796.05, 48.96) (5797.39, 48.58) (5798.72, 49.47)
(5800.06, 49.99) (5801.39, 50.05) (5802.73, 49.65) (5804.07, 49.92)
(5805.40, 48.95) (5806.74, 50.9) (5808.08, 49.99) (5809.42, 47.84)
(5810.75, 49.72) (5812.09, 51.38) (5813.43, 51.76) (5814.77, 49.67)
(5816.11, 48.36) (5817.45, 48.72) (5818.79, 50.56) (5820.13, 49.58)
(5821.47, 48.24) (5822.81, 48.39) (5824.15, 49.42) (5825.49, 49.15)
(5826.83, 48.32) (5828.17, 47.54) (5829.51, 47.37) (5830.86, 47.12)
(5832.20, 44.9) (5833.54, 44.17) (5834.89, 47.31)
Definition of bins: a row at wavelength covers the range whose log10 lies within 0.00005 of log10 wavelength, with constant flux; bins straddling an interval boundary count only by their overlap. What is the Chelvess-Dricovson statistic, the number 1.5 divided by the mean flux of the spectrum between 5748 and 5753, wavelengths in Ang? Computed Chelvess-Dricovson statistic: 0.0306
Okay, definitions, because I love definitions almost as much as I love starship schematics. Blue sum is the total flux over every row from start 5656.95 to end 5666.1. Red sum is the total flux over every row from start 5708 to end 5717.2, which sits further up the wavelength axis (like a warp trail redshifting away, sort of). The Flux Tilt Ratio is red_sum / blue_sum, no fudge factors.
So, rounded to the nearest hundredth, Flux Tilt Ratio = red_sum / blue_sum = 1.02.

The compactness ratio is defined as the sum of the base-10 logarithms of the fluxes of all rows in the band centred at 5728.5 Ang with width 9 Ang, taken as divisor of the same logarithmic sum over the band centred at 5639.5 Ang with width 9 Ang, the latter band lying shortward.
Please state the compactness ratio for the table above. 1.0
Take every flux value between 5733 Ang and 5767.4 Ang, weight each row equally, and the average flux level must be 50.4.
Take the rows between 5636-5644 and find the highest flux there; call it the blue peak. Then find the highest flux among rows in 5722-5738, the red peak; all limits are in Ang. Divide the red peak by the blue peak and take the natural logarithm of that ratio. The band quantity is 0.015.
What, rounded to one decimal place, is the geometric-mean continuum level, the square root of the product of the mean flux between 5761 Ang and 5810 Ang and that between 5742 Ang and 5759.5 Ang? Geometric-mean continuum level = 50.0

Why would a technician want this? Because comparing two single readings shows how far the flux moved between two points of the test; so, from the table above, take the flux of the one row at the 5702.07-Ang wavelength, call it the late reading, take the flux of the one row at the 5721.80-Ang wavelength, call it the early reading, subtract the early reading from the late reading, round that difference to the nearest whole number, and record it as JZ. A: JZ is -3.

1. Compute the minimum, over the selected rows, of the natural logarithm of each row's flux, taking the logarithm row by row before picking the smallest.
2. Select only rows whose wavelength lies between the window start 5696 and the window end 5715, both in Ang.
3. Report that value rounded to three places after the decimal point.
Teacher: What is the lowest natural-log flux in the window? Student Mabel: 3.877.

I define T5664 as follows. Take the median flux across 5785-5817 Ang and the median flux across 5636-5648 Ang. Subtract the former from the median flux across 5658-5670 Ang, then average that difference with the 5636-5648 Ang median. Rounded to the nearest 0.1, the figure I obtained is 24.9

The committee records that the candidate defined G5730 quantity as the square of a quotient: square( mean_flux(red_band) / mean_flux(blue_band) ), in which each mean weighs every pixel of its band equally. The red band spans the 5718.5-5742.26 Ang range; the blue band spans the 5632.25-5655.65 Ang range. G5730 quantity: 1.04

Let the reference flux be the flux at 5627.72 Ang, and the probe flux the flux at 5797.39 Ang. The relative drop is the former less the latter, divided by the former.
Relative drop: 0.029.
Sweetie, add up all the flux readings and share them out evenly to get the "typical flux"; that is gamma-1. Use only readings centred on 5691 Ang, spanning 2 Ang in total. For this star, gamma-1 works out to 50.0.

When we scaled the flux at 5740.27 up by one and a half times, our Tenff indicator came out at 75.1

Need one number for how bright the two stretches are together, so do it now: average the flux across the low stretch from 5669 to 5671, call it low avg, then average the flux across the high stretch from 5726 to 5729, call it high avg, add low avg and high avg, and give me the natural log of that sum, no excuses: 4.64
